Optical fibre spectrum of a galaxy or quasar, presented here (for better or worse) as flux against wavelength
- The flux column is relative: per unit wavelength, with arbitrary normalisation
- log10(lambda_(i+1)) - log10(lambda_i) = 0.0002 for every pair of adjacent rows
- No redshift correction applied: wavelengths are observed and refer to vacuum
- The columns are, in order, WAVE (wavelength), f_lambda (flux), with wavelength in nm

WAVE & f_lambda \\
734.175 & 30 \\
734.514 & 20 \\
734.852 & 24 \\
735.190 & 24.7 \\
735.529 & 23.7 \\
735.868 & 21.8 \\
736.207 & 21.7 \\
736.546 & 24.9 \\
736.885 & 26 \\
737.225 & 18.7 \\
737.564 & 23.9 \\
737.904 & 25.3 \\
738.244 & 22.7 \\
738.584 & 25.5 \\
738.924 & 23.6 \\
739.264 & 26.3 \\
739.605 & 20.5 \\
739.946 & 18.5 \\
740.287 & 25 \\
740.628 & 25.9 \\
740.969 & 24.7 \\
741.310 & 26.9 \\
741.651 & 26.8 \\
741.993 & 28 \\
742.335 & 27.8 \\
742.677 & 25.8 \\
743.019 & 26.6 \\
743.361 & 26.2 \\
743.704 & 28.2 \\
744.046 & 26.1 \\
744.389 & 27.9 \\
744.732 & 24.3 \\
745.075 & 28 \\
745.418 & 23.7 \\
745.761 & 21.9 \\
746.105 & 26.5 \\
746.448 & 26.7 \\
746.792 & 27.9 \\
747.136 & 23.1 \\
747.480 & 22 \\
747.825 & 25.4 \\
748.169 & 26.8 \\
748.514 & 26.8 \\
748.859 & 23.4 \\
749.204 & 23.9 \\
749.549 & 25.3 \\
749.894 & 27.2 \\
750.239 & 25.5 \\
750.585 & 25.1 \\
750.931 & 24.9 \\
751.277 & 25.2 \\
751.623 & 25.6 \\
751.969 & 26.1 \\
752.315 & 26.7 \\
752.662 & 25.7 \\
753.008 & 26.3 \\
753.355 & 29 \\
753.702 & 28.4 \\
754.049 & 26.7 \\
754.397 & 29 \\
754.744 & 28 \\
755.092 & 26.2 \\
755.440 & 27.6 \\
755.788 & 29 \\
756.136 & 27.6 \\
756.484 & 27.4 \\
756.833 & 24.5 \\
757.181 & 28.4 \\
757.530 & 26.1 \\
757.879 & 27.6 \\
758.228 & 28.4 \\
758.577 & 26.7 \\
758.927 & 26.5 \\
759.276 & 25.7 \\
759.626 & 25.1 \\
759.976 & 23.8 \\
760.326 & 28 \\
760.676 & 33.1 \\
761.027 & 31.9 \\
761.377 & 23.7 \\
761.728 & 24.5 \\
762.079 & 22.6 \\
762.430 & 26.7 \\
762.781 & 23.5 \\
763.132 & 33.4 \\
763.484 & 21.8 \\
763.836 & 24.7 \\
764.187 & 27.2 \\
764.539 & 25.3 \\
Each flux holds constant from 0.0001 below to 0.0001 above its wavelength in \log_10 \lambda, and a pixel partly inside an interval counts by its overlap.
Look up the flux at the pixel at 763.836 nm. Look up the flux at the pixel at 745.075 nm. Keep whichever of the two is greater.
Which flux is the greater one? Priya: 28.0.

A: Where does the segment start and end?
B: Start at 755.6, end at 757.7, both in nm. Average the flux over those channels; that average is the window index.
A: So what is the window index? 27.2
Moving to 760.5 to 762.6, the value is 27.1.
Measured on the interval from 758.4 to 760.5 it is 26.0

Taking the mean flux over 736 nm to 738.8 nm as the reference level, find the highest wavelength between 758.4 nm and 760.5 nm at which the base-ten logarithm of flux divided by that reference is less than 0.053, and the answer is 759.976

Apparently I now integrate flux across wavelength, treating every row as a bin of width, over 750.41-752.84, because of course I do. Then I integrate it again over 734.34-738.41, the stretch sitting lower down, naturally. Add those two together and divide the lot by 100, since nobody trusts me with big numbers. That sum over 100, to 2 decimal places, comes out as 1.56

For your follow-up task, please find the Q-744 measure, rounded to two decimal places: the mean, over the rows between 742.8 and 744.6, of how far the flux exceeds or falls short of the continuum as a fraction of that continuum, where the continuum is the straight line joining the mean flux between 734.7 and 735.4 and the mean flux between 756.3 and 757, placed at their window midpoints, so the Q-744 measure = 0.08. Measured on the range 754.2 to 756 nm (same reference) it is 0.08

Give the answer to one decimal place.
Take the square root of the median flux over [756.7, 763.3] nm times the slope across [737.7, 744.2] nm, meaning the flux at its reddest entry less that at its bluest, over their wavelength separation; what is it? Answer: 1.9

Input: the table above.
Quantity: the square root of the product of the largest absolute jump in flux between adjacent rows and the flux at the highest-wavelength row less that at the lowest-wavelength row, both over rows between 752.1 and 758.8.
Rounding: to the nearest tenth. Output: 0.0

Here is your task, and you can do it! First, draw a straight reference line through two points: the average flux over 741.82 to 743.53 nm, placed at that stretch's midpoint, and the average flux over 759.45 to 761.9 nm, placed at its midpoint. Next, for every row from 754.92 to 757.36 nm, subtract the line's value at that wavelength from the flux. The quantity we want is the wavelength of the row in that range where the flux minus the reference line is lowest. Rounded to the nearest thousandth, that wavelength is 756.833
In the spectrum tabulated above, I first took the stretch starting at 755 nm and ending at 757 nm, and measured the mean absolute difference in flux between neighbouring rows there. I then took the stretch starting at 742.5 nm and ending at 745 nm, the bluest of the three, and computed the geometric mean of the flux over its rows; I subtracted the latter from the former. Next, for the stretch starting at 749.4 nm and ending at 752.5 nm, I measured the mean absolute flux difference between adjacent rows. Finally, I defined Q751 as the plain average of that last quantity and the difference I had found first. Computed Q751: -12.1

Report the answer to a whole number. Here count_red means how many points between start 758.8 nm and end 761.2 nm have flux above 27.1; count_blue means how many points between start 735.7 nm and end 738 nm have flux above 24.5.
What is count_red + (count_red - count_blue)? 3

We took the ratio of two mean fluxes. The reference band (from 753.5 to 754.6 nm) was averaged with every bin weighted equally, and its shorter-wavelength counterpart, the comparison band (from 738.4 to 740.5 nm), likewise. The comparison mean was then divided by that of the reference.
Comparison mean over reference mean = 0.83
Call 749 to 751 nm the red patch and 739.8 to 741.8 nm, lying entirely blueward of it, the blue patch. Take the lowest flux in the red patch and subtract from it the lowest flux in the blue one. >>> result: 5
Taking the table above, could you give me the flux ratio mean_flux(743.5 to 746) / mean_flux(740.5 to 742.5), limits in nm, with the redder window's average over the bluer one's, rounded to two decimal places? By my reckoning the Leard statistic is 0.96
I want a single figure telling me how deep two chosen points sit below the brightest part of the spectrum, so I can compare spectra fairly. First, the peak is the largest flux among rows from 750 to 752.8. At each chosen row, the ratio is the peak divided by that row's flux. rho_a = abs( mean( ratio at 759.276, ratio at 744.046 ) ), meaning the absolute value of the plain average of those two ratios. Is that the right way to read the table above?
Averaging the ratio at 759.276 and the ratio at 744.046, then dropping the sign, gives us 1.03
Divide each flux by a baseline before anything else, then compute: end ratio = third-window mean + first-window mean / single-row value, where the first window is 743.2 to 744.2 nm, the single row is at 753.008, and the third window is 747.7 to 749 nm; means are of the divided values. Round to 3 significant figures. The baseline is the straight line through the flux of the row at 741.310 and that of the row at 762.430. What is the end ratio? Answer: 1.97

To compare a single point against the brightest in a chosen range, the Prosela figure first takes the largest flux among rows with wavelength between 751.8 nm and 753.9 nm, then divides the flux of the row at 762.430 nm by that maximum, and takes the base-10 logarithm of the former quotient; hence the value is -0.036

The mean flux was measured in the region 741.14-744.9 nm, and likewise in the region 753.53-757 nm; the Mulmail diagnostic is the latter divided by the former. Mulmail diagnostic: 1.02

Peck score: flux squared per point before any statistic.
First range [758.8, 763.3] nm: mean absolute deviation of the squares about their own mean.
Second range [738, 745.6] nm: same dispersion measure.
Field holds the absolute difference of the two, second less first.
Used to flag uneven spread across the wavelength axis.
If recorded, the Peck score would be 77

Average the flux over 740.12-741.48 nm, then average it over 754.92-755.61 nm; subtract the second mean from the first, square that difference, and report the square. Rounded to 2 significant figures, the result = 1.6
